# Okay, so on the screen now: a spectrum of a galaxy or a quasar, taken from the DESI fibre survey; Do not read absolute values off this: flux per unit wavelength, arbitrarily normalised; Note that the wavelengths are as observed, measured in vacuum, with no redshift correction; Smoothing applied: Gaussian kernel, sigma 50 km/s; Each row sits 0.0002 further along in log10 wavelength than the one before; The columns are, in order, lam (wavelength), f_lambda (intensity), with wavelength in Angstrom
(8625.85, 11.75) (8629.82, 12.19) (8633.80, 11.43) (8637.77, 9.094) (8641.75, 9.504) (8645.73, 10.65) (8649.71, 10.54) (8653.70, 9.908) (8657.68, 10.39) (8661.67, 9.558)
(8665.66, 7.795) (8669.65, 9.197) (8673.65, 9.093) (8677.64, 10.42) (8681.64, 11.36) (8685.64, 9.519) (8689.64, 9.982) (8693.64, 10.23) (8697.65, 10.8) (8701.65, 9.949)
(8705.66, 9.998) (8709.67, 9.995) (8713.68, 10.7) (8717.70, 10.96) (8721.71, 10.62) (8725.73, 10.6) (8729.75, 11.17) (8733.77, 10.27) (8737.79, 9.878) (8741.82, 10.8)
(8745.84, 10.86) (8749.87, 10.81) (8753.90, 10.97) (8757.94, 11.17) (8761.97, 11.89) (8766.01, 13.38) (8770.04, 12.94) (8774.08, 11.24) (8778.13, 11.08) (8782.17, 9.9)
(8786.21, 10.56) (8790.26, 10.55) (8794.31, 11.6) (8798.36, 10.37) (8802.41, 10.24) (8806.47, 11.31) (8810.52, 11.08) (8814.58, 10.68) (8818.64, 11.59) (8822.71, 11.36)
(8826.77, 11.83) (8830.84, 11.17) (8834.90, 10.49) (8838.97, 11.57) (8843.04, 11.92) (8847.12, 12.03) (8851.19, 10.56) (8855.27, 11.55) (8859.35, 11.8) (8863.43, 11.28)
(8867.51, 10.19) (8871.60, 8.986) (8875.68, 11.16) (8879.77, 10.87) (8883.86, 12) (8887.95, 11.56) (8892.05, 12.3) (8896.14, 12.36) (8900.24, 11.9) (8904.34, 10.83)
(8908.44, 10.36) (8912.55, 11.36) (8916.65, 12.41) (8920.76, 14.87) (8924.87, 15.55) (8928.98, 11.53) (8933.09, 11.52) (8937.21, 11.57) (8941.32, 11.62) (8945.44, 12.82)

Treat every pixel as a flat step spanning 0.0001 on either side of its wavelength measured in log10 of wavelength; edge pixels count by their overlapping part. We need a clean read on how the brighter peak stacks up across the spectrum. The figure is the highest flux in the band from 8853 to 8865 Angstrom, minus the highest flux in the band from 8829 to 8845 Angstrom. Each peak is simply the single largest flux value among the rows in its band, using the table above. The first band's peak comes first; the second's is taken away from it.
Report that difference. -0.1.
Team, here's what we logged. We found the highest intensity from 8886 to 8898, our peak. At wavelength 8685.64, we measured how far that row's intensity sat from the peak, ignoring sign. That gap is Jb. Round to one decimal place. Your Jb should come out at 2.8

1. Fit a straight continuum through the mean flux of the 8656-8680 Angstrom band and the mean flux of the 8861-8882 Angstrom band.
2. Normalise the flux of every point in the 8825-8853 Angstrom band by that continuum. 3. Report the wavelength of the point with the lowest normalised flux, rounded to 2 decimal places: 8851.19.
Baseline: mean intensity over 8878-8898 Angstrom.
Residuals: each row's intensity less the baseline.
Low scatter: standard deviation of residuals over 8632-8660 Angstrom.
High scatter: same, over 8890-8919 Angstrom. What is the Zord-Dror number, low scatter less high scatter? 0.0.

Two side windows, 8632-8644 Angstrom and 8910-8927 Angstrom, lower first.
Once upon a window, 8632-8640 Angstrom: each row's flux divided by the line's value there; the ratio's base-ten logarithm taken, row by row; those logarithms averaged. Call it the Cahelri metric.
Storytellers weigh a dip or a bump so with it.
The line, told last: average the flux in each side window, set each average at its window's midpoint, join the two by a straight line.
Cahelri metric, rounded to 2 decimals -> 0.01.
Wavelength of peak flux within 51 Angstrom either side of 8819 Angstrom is 8770.04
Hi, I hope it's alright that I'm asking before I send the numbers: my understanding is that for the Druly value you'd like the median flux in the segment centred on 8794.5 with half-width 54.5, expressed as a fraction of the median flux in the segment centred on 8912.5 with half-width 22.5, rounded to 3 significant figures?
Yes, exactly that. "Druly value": 0.939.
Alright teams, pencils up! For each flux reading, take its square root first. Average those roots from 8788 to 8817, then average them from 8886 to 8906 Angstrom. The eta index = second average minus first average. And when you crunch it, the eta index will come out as 0.14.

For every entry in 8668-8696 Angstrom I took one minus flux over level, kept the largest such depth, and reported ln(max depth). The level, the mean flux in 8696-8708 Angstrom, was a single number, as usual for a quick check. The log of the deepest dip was -2.2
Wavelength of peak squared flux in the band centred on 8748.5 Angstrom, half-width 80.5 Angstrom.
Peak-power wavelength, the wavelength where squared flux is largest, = 8766.01 Angstrom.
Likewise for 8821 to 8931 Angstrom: 8924.87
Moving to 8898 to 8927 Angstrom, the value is 8924.87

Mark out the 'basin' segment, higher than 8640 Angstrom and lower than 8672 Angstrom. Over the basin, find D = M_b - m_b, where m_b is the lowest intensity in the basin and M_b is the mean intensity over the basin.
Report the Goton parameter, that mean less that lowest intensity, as 1.9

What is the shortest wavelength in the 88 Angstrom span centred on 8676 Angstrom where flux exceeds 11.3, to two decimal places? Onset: 8633.80 Angstrom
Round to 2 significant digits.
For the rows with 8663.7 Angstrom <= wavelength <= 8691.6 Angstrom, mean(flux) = 9.6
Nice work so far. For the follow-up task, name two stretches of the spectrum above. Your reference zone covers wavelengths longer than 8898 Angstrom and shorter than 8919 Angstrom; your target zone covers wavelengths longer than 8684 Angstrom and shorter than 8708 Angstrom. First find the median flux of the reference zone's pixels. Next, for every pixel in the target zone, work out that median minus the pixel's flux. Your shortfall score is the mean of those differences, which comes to 1.3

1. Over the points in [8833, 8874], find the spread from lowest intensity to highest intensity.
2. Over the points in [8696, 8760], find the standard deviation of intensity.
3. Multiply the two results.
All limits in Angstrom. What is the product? 1.3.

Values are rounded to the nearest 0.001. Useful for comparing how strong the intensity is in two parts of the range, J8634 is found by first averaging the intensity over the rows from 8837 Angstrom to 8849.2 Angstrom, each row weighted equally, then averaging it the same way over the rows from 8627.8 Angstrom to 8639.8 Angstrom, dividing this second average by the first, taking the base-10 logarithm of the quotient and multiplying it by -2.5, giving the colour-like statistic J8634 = 0.089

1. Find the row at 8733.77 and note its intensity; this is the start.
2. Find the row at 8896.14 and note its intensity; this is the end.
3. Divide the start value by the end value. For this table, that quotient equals 0.83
